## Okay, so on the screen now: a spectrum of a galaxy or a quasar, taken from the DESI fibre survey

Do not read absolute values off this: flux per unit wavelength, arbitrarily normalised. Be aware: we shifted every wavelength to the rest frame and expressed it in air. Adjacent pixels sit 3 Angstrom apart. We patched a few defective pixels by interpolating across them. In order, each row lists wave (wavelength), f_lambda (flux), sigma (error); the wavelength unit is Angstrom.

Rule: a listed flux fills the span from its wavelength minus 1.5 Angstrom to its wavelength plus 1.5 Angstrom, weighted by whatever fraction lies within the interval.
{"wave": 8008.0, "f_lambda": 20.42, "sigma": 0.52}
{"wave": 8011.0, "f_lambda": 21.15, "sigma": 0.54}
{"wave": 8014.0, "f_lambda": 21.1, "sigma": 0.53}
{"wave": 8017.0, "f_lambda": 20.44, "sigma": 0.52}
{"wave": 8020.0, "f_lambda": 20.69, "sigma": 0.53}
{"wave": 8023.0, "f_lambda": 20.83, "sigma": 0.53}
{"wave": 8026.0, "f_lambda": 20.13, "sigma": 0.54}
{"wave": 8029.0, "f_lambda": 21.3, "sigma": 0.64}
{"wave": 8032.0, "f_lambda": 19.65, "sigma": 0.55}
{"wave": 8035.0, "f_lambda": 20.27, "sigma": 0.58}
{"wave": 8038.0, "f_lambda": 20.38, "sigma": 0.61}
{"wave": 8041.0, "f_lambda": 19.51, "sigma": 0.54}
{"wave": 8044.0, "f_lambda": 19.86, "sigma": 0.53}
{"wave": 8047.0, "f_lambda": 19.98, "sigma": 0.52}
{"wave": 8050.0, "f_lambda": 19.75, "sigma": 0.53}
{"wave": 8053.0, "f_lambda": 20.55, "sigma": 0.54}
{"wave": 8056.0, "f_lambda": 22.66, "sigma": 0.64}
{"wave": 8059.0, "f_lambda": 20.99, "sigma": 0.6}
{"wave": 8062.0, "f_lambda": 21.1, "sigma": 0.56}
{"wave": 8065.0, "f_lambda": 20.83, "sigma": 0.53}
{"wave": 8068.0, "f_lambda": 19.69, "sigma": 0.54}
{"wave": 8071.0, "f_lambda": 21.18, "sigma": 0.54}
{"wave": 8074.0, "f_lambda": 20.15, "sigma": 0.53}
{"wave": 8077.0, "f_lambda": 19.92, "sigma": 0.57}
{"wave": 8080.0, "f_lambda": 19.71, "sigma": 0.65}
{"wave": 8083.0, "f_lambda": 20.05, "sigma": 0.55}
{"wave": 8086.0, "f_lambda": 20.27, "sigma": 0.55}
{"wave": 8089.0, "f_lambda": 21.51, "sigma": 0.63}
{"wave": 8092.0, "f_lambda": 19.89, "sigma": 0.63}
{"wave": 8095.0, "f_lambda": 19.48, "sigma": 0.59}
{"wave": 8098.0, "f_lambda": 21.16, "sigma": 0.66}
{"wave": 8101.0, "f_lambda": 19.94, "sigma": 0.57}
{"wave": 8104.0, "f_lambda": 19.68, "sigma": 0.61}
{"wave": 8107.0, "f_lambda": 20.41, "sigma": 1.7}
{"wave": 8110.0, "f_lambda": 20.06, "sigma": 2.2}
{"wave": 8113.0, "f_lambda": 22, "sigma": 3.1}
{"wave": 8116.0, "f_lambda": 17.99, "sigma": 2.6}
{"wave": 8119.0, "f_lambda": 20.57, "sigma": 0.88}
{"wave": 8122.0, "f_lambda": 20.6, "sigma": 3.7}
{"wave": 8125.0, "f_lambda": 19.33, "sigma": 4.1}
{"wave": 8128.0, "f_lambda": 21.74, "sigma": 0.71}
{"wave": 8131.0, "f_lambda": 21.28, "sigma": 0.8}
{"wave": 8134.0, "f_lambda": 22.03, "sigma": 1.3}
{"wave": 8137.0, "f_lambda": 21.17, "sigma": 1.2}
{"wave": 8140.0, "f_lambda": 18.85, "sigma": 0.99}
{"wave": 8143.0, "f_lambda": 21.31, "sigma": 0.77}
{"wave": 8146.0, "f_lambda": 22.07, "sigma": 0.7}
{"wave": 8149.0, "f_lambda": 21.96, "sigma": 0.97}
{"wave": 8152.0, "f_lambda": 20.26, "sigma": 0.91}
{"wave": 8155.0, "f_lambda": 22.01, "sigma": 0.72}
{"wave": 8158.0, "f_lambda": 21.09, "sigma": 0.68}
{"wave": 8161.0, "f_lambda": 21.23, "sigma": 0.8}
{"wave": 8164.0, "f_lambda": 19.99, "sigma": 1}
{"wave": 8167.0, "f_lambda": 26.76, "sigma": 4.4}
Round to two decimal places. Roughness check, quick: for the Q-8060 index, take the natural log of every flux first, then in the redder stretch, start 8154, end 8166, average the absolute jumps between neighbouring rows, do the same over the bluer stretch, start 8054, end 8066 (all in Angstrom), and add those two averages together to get 0.07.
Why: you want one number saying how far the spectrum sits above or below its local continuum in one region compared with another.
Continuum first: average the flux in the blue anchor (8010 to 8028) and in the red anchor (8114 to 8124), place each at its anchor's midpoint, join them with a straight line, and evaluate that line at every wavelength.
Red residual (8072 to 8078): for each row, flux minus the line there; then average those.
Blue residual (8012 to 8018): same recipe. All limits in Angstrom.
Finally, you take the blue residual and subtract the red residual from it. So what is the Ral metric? 0.14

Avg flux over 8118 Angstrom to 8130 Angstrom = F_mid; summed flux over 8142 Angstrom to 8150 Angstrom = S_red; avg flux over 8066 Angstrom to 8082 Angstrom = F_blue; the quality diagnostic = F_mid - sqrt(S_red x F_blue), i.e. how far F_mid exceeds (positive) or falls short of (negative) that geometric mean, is -16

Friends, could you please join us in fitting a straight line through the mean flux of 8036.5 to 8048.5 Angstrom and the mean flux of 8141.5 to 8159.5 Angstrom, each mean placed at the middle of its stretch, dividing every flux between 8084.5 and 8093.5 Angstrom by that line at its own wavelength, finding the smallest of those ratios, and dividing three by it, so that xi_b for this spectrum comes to 3.11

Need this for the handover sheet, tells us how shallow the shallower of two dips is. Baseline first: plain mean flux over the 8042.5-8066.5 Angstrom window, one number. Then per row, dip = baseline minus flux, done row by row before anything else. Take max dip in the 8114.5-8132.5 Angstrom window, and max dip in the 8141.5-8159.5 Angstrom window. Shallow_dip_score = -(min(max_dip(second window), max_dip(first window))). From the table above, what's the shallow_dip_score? -0.5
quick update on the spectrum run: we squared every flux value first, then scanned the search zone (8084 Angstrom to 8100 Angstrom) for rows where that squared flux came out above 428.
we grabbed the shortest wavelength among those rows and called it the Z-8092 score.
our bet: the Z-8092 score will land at 8089.0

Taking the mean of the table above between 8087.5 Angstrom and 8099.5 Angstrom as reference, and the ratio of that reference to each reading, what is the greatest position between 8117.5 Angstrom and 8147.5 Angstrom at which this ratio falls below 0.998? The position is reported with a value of 8146.0 Angstrom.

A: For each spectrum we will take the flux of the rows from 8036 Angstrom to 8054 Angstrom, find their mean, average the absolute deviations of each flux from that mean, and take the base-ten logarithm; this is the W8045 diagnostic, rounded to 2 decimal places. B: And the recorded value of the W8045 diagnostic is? -0.51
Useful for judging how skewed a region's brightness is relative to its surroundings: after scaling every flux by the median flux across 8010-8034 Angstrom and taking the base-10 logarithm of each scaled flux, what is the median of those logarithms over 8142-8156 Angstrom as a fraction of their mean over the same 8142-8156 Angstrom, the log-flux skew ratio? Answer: 1.6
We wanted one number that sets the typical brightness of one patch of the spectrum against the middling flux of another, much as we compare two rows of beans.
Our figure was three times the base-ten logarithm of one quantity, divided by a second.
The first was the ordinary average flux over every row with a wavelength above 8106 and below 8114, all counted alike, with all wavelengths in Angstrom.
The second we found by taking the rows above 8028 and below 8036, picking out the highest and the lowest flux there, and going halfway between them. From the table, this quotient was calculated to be 0.193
